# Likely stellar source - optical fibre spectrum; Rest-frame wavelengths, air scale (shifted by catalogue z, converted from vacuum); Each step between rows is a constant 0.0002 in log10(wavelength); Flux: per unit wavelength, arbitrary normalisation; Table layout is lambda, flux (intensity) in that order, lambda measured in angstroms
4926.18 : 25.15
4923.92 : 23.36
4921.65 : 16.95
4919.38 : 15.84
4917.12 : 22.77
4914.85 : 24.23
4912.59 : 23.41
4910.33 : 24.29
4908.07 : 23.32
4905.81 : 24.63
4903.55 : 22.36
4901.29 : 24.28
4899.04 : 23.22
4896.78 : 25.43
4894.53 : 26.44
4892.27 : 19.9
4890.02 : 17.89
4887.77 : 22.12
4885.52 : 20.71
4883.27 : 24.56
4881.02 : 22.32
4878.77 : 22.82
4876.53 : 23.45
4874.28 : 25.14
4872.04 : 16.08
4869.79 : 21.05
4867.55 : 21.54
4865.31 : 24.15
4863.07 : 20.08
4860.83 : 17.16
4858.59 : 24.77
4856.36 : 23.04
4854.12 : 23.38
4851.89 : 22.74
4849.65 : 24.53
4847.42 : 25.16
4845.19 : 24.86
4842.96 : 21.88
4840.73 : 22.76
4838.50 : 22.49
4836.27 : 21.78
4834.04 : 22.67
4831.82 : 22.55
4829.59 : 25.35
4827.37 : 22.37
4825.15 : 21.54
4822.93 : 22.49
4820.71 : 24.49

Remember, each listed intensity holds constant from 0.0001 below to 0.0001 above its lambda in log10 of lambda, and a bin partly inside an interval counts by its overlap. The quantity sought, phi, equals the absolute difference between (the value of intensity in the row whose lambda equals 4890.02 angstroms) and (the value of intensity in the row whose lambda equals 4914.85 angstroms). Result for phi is 6.3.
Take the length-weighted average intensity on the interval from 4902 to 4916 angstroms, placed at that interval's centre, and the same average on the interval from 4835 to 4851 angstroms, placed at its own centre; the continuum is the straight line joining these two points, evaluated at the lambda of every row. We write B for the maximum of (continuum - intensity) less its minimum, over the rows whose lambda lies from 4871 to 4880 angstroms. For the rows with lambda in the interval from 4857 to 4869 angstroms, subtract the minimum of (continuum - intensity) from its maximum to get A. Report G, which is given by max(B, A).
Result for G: 9.0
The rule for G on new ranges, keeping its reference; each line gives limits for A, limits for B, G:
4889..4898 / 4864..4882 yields 9.0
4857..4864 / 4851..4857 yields 7.6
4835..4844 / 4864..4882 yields 9.0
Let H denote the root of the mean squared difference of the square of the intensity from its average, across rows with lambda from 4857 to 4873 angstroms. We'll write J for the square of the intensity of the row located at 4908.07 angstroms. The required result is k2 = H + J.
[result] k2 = 667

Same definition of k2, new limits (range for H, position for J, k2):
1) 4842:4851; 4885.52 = 490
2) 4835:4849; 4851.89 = 581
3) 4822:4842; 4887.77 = 538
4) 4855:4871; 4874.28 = 734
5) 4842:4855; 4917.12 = 575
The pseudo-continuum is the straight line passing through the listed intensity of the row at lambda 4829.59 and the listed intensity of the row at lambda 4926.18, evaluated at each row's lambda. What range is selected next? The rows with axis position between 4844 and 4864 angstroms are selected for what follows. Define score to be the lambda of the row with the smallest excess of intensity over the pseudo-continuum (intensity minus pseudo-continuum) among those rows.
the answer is 4860.83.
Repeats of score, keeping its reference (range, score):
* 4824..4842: 4825.15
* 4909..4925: 4919.38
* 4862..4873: 4872.04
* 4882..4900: 4890.02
